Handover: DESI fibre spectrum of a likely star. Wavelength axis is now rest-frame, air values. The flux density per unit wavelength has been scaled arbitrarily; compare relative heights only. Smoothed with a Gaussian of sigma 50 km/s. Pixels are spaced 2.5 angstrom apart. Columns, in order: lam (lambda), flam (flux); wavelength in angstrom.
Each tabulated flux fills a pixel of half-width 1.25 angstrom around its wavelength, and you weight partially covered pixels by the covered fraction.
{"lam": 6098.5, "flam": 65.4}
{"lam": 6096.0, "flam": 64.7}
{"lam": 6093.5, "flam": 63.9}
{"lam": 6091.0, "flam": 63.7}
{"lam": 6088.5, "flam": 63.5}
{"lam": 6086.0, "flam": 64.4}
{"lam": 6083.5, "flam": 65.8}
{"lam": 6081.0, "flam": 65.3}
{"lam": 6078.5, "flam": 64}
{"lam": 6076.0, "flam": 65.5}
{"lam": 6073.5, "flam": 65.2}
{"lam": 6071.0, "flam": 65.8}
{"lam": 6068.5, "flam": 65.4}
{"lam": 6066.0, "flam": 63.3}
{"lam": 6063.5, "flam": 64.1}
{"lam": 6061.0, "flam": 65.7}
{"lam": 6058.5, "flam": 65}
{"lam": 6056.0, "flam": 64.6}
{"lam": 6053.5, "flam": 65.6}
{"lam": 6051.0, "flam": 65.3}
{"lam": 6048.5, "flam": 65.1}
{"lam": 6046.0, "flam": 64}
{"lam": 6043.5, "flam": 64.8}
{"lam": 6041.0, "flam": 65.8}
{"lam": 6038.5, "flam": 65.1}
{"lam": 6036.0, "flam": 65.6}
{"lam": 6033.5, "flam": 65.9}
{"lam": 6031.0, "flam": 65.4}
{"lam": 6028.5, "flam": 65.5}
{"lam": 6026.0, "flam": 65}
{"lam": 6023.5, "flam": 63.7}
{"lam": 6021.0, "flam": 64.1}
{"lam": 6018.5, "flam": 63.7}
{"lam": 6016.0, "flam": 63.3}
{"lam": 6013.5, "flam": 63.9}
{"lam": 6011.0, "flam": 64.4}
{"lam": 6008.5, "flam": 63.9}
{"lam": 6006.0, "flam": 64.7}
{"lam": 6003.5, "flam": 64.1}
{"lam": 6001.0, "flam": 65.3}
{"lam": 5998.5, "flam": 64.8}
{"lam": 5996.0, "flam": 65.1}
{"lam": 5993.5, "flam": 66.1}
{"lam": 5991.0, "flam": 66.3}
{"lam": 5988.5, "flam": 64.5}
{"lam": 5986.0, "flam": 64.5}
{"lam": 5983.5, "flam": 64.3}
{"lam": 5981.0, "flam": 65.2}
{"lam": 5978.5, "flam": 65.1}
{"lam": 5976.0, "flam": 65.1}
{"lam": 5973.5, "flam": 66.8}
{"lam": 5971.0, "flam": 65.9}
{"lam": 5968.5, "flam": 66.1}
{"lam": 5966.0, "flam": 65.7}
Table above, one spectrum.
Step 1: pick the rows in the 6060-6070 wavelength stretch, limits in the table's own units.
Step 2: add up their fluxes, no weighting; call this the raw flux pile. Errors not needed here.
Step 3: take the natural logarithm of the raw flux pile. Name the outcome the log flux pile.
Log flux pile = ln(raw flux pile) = 5.55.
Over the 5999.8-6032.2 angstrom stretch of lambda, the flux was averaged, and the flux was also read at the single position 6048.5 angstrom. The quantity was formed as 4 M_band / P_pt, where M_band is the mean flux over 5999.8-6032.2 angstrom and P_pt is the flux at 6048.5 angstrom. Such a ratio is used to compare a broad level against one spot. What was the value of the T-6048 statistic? 3.96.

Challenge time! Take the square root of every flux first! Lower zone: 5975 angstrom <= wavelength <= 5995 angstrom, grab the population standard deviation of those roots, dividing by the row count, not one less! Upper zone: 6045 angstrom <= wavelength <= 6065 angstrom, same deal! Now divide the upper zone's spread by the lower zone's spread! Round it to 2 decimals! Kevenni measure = 0.87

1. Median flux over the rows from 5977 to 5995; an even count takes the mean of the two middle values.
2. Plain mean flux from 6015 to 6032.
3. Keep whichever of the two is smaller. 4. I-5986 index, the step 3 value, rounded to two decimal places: 64.39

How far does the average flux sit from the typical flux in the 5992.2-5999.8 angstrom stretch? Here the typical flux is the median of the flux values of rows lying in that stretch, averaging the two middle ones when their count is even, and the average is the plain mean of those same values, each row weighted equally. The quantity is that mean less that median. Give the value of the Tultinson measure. 0.2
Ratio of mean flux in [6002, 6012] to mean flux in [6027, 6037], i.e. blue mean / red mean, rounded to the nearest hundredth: 0.98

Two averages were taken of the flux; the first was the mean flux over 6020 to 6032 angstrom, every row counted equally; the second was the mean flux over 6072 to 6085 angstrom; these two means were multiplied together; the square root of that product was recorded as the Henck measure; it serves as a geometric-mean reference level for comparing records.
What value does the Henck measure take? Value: 64.9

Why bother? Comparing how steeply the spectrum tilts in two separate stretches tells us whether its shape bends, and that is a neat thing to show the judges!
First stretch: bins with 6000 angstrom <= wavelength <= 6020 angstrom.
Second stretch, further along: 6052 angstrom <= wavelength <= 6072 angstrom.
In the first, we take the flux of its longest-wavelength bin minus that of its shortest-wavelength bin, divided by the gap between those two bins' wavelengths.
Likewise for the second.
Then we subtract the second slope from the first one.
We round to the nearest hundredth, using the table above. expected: -0.10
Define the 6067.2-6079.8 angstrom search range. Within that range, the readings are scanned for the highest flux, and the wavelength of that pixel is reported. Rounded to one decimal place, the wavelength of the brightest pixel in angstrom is 6071.0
